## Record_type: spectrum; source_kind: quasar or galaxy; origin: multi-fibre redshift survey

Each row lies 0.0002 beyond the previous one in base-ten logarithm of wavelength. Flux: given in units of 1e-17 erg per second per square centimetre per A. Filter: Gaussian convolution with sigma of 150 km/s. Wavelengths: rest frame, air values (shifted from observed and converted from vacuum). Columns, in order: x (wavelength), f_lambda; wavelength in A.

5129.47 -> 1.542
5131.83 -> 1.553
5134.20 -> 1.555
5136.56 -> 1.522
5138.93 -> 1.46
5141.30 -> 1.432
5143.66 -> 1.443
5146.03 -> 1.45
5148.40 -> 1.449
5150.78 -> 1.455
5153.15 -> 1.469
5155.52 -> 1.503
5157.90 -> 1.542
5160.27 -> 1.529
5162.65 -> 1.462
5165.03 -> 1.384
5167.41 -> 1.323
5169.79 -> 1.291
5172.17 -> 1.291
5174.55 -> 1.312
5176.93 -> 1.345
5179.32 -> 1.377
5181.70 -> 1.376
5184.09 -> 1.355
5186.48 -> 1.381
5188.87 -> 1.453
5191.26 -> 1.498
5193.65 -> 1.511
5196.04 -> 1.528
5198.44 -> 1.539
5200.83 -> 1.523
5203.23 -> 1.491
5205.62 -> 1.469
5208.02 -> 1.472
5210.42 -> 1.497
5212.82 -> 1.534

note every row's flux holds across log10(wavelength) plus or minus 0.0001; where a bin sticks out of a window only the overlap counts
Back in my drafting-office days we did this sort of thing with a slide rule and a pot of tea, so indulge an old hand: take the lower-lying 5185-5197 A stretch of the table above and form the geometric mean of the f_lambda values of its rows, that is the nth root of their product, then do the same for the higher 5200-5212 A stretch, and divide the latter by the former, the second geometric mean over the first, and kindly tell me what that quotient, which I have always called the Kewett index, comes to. 1.01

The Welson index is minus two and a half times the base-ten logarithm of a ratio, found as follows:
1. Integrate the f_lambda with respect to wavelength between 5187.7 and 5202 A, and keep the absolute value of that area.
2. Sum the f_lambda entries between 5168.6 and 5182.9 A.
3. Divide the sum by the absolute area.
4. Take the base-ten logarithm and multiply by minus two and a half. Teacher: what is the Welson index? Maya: 1.08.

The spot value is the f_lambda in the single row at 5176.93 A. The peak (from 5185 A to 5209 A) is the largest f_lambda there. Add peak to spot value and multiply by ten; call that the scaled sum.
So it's 28.8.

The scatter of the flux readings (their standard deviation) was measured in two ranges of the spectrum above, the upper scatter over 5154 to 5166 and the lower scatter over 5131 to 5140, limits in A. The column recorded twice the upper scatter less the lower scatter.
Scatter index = 0.08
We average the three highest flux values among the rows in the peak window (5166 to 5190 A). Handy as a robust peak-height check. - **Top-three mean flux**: 1.40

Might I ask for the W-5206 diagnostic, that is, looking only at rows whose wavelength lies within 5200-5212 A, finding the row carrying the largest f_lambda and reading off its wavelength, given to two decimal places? 5200.83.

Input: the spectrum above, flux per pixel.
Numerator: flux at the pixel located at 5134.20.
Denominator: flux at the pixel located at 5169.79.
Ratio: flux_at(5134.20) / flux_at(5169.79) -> 1.20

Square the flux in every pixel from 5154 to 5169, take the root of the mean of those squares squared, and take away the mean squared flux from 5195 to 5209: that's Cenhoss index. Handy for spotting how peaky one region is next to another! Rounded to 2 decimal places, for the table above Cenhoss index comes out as -0.12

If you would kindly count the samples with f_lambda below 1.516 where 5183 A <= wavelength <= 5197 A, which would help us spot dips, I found 5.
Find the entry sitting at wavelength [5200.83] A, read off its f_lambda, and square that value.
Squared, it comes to 2.3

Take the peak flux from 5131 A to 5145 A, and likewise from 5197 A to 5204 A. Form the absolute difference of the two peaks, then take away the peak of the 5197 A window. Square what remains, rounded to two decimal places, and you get 2.32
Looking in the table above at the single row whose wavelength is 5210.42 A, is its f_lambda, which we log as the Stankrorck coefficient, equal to 1.497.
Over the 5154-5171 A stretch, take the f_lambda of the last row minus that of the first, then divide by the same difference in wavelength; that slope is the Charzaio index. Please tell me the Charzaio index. -0.015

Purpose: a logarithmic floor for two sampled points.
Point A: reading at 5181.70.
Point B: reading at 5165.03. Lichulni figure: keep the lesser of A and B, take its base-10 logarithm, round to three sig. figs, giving 0.139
